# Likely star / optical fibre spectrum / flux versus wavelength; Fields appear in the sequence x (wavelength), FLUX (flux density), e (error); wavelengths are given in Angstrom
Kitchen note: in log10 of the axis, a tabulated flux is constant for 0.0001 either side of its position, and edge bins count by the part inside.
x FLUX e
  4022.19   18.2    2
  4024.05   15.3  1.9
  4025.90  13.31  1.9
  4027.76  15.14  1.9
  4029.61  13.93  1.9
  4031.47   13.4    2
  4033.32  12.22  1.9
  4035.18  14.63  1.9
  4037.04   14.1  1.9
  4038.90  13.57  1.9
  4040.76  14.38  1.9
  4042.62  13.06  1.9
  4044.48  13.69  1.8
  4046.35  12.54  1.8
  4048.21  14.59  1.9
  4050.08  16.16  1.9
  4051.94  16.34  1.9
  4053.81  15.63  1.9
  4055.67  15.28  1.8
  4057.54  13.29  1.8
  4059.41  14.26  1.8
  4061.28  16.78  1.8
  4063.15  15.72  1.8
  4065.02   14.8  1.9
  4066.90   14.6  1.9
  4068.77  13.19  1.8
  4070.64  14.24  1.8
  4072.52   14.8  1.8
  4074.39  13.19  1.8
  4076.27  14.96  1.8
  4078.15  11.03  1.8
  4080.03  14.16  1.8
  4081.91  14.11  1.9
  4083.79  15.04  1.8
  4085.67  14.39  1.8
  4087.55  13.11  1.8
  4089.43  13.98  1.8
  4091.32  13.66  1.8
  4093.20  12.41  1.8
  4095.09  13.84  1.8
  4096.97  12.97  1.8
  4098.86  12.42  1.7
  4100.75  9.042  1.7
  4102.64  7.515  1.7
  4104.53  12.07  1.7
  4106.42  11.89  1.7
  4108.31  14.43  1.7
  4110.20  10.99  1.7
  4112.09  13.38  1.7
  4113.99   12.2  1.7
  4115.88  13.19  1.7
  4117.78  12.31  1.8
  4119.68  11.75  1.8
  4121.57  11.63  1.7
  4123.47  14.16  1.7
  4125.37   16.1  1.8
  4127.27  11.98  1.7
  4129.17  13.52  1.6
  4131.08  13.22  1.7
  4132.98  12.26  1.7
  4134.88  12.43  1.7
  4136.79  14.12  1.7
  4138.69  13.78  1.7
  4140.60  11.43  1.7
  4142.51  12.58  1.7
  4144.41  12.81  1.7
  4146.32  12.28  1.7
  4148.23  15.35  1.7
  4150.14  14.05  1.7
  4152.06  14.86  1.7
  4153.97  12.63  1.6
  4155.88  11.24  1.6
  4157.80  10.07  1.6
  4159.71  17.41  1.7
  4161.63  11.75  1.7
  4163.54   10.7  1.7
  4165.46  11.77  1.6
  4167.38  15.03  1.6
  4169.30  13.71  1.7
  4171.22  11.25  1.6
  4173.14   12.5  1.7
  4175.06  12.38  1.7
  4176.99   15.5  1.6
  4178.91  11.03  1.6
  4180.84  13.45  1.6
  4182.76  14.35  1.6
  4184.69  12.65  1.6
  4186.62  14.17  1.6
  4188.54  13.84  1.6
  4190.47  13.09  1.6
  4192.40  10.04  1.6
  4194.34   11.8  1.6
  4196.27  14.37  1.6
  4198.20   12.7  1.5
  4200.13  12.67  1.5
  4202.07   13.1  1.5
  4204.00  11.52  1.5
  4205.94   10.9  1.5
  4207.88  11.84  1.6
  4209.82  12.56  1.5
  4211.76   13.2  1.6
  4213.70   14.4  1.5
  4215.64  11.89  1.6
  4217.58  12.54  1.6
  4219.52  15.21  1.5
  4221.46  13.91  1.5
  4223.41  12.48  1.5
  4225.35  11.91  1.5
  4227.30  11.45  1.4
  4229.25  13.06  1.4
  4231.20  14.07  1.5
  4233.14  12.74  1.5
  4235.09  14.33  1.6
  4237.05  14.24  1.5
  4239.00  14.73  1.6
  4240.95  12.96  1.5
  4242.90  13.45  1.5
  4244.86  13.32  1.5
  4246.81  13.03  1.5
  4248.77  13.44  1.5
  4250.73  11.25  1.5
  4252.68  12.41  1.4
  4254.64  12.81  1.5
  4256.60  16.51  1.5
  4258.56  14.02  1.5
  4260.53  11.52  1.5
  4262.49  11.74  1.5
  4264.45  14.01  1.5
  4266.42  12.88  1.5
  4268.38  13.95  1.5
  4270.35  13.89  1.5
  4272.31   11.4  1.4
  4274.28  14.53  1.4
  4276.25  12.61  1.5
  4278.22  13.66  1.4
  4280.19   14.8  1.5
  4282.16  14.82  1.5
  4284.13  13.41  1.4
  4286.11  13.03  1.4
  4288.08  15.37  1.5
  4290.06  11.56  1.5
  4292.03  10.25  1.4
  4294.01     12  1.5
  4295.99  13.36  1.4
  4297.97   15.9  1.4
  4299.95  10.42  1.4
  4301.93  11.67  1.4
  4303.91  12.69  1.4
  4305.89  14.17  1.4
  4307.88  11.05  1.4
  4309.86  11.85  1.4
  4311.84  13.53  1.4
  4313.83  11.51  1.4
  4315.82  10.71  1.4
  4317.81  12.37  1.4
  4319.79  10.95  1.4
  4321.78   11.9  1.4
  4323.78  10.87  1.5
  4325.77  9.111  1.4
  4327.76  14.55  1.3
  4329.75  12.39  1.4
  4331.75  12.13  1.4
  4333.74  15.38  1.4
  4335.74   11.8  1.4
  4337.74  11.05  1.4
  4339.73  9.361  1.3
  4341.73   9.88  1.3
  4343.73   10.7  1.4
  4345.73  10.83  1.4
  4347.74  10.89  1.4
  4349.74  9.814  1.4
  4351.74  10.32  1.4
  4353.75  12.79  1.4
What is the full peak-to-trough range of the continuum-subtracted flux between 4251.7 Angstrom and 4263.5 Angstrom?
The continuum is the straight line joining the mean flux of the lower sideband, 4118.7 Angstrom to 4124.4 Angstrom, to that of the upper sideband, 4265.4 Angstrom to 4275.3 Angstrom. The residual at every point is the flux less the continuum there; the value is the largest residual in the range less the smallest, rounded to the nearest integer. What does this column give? 5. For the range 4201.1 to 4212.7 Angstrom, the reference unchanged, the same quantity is 2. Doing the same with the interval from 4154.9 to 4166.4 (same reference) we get 7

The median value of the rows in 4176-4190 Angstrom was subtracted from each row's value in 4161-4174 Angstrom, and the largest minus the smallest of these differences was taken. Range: 4.3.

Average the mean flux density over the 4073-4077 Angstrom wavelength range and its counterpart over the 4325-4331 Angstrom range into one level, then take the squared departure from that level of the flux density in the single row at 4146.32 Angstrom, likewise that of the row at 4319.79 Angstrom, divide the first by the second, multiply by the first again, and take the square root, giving 0.3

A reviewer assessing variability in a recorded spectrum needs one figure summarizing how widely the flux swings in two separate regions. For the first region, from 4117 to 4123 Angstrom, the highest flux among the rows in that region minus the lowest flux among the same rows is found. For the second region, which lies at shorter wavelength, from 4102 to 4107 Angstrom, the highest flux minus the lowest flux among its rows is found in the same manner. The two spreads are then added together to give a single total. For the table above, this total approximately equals 5.2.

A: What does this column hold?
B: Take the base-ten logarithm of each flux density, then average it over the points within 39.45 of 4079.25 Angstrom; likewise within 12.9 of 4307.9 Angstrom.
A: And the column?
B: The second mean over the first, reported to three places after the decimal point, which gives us 0.964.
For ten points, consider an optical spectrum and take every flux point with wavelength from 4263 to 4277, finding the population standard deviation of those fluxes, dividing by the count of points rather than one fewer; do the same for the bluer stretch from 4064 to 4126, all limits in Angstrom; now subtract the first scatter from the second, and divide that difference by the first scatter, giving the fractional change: 0.73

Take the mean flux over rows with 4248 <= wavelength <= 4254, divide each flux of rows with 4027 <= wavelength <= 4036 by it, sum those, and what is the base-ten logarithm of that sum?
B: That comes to 0.75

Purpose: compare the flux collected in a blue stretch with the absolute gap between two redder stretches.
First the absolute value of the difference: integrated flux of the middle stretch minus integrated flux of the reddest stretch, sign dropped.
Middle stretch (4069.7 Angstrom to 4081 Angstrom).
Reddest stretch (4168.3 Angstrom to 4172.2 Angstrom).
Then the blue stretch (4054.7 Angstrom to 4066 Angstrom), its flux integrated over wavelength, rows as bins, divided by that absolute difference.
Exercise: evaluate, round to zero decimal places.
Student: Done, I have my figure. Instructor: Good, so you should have 2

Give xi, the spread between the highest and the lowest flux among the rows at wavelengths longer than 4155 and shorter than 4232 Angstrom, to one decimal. 7.4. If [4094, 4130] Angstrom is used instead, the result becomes 8.6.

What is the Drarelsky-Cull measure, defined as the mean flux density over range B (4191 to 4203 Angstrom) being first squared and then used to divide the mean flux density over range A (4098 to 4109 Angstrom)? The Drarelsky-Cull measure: 0.072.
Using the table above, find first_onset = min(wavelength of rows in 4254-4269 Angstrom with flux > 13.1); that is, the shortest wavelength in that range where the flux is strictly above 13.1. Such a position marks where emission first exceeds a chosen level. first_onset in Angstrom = 4256.60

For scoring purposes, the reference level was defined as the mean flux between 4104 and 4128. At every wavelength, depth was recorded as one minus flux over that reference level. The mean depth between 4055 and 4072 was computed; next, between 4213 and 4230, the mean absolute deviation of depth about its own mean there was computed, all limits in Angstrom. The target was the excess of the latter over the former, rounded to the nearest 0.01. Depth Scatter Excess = 0.23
